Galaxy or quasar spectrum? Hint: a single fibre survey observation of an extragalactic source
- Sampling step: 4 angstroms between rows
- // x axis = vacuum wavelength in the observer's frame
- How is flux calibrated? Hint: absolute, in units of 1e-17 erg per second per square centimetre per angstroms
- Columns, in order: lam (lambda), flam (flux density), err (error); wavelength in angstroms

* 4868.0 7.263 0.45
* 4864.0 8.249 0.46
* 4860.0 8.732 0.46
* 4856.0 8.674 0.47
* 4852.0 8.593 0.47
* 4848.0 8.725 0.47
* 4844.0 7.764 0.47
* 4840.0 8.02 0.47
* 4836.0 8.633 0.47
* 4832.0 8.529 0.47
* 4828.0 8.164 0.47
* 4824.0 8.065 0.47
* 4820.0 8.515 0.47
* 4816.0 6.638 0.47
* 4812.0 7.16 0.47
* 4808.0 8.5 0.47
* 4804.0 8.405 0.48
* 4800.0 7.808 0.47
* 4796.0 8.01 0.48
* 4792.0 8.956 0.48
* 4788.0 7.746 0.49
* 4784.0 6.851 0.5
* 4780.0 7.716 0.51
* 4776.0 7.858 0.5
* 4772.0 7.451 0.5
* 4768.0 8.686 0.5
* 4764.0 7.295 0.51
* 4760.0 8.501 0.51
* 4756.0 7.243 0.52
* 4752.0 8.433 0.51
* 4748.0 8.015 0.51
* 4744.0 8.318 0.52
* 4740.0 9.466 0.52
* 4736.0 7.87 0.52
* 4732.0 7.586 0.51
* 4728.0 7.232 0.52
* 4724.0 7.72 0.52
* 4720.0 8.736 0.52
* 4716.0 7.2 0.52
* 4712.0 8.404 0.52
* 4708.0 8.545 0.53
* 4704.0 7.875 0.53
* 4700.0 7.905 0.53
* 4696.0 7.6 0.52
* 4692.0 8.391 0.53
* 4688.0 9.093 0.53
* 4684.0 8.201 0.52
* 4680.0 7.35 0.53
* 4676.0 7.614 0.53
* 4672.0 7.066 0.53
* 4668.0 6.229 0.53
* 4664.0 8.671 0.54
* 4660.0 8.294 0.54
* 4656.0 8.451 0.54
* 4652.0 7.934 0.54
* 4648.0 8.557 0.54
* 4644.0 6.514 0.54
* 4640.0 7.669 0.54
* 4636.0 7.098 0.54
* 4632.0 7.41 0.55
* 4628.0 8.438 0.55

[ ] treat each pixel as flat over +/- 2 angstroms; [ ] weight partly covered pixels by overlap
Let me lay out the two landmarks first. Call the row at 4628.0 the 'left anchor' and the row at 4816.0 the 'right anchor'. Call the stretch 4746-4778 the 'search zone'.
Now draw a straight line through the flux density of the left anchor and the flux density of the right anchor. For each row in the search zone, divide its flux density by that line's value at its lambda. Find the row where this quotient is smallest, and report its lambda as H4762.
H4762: 4756.0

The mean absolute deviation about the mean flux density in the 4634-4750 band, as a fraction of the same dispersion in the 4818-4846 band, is 2.1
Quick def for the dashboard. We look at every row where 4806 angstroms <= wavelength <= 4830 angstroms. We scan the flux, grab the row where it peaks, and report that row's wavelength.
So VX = 4820.0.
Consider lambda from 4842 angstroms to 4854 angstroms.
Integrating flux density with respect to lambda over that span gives 100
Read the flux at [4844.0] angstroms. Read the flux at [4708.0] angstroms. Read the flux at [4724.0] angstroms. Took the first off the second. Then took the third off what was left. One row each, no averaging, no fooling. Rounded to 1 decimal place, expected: -6.9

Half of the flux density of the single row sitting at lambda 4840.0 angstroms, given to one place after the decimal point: 4.0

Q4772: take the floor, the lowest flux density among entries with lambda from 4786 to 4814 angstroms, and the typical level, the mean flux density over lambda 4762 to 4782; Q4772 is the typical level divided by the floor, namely 1.09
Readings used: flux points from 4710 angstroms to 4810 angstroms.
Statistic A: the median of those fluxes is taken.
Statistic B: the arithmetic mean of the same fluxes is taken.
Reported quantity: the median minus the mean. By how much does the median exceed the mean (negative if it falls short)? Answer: -0.13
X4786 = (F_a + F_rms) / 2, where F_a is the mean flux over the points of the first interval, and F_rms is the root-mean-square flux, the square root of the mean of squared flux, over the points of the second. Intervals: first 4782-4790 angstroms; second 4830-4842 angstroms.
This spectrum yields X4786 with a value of 7.85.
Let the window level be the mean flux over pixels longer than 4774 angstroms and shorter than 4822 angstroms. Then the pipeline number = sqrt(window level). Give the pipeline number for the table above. 2.80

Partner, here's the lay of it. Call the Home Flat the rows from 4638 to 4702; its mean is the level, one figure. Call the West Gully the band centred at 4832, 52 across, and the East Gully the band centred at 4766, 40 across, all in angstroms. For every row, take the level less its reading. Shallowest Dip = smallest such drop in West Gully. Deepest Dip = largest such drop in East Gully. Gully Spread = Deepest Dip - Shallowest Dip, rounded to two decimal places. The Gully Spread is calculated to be 1.87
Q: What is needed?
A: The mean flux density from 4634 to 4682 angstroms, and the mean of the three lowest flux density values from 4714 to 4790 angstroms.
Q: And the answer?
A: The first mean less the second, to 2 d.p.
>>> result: 0.53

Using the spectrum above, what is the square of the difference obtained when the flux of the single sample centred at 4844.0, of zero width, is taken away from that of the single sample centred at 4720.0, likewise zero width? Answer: 0.9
